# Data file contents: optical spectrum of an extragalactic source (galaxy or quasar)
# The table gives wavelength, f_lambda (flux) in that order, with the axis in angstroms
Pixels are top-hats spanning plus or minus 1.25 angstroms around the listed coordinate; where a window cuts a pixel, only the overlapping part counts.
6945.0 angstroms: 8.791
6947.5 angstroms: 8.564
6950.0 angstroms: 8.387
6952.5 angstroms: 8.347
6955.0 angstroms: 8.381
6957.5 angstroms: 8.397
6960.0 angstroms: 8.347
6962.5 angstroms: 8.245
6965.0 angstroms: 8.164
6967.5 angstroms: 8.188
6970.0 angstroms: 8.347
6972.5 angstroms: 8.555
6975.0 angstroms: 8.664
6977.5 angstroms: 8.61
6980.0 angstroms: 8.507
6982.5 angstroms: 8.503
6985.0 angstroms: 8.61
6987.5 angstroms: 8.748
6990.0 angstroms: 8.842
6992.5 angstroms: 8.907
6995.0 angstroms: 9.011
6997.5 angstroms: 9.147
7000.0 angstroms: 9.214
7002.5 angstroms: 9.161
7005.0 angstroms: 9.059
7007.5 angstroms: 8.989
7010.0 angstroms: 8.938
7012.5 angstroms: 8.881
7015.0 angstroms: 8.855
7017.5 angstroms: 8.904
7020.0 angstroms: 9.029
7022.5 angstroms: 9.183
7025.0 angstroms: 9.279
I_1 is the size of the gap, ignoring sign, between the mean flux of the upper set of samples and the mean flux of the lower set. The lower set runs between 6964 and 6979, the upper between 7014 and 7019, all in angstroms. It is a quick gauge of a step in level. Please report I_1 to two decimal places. 0.46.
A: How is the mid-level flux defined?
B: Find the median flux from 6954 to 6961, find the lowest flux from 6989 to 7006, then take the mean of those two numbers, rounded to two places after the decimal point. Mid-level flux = 8.61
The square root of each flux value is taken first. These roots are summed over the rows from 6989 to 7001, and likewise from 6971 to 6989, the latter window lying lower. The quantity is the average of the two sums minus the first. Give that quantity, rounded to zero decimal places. 3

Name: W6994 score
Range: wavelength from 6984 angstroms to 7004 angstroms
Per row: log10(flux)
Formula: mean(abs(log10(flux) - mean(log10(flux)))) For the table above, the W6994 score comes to 0.0087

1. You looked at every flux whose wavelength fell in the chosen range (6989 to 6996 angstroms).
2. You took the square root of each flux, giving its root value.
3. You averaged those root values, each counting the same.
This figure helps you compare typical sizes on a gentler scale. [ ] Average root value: 2.99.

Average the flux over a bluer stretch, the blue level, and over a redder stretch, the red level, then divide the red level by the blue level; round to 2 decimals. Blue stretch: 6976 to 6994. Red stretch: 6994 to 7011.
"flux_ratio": 1.05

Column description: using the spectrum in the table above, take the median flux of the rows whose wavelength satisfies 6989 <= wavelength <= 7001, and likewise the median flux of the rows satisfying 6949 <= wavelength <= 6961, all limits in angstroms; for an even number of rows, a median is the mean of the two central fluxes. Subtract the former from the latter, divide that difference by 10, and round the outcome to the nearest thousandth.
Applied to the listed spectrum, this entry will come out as -0.063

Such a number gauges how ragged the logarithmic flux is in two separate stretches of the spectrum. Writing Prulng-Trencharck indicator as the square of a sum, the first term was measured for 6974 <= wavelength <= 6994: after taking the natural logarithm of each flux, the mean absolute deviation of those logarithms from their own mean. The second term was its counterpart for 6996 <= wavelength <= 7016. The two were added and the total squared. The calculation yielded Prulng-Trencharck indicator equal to 0.0007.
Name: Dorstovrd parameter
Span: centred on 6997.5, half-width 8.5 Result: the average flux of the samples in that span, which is 9.05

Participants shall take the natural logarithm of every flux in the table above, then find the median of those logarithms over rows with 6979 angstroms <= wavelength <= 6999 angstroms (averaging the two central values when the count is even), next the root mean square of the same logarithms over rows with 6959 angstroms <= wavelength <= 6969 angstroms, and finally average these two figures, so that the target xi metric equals 2.14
